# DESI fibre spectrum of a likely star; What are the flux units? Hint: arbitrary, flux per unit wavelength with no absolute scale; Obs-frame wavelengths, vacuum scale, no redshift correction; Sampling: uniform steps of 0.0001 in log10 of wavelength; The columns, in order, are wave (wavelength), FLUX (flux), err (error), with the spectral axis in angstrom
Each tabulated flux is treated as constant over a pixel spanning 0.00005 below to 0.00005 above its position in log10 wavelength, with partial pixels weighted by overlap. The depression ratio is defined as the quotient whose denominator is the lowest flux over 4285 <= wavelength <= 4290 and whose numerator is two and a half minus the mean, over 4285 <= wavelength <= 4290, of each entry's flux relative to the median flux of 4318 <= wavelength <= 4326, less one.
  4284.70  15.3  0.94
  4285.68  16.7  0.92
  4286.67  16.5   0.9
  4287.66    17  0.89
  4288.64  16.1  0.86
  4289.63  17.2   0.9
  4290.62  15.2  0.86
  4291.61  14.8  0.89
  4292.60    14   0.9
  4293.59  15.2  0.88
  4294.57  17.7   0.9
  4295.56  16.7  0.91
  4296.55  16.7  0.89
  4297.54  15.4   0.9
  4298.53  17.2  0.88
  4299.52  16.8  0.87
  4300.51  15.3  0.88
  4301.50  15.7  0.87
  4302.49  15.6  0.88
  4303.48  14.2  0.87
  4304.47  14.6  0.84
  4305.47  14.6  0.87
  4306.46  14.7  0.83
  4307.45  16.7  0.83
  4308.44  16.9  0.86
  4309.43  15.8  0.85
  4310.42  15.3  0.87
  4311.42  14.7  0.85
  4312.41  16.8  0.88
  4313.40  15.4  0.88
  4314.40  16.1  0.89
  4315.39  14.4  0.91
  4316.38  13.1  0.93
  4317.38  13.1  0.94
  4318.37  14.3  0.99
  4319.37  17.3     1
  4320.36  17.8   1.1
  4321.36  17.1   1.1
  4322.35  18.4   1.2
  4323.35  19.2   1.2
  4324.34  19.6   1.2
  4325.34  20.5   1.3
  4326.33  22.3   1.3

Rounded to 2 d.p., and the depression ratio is 0.16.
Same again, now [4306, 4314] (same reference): 0.18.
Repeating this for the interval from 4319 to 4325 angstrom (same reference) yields 0.15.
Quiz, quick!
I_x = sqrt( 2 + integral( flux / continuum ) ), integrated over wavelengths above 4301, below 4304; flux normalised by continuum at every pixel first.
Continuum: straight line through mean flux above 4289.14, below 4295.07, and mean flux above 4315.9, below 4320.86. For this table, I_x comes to 2.22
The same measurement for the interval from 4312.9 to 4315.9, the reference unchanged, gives 2.24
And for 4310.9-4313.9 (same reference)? 2.25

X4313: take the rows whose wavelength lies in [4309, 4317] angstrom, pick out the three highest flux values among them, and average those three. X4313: 16.2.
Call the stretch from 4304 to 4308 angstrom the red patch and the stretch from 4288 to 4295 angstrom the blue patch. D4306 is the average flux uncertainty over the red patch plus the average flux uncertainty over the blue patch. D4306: 1.73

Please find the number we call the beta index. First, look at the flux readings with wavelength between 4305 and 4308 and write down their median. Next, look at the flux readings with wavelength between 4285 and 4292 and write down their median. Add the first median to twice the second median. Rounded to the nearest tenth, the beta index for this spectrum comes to 47.7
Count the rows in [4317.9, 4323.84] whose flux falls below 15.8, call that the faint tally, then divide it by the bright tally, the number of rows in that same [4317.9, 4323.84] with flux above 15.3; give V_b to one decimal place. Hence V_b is 0.2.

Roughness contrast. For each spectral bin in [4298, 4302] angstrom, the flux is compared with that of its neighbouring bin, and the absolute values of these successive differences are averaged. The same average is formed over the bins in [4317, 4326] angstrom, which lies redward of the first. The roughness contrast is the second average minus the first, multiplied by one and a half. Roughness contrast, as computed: 0.5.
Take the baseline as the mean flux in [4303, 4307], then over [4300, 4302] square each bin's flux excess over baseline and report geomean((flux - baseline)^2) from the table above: 1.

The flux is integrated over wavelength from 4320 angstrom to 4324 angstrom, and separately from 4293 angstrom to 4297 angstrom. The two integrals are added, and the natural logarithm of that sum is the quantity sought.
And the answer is 4.93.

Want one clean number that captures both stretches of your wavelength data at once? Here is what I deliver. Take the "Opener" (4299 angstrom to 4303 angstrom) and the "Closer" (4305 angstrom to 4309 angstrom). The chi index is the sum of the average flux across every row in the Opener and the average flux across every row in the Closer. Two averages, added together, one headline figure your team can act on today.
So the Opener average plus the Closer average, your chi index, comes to 31.6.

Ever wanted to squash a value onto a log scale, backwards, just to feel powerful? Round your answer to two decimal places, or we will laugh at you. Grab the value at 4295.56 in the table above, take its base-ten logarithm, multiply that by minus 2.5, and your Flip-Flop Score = -3.06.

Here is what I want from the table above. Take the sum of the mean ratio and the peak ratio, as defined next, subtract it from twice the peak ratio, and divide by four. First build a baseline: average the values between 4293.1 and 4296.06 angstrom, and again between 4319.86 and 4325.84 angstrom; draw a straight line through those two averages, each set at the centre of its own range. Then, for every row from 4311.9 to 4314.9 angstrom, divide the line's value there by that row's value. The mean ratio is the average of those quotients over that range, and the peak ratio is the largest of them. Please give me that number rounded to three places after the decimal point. 0.012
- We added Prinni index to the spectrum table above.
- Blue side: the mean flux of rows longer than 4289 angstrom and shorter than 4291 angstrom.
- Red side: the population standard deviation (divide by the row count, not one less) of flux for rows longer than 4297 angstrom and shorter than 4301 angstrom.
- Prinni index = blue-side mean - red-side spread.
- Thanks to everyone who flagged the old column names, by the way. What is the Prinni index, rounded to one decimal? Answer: 15.4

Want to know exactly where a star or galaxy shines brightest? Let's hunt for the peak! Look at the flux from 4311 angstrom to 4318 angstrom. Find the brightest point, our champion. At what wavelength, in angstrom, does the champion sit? 4312.41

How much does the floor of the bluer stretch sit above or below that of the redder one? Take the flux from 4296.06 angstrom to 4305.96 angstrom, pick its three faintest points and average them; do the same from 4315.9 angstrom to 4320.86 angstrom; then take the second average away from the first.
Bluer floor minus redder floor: 1.0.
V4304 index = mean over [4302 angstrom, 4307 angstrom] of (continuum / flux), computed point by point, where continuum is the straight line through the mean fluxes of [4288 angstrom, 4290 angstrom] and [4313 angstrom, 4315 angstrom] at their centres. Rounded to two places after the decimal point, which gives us 1.09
